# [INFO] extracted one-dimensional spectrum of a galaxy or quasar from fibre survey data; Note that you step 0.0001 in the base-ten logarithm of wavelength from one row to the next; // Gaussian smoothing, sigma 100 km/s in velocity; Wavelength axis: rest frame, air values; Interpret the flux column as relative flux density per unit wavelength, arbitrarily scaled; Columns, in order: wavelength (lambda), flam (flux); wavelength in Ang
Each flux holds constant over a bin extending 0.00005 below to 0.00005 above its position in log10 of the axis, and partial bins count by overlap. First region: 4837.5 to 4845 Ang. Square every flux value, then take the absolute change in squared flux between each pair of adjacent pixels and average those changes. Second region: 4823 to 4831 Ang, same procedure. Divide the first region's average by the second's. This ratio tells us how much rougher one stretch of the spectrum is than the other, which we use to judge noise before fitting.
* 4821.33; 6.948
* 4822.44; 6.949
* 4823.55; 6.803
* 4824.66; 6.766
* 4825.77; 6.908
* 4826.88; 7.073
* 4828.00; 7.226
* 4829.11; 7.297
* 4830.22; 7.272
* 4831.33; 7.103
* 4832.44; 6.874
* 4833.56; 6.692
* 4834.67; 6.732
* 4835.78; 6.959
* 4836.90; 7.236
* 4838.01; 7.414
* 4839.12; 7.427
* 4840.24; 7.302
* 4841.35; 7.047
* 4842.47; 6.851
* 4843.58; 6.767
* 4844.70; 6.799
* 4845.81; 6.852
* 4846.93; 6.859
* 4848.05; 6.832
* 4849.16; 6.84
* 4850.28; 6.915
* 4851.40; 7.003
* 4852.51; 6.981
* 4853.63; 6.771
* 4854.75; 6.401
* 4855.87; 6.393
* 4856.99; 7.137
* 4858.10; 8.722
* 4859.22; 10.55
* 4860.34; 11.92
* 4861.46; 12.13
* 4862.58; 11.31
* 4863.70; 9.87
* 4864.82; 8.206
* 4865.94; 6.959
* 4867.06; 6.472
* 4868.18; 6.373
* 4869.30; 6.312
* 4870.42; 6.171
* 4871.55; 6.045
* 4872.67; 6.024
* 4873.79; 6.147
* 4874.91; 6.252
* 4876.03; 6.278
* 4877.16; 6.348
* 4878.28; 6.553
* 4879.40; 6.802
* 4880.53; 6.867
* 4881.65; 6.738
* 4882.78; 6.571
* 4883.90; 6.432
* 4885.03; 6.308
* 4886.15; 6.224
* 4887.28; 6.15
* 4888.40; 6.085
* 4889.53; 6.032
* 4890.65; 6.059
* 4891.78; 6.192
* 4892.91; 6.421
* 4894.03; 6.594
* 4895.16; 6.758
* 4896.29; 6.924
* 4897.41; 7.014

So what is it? 1.2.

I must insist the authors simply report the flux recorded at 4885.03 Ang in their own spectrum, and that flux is 6.308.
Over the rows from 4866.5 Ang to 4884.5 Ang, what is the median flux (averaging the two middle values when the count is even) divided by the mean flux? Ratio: 0.99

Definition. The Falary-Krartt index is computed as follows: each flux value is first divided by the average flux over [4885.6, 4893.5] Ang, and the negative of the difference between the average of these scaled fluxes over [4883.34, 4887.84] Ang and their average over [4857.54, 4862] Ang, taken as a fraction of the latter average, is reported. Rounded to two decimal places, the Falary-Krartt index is 0.42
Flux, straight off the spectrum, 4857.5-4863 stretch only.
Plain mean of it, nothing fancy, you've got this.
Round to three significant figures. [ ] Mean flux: 10.9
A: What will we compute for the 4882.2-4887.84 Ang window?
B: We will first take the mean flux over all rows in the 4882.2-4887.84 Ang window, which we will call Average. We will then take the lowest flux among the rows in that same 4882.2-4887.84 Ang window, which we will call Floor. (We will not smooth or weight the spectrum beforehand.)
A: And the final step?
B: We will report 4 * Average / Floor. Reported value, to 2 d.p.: 4.12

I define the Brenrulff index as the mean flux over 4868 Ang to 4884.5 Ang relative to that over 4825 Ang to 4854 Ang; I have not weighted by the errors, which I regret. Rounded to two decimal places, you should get 0.91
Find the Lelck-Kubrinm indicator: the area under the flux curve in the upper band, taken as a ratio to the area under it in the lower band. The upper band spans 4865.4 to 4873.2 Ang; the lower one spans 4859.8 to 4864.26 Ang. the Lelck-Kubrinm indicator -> 1.0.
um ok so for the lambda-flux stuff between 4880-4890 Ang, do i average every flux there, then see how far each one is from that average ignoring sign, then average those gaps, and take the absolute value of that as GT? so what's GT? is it 0.24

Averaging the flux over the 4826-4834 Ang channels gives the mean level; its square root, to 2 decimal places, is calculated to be 2.66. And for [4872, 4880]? 2.52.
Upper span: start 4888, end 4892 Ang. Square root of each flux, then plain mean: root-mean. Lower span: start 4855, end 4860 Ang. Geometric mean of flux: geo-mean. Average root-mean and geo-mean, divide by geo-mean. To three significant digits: 0.653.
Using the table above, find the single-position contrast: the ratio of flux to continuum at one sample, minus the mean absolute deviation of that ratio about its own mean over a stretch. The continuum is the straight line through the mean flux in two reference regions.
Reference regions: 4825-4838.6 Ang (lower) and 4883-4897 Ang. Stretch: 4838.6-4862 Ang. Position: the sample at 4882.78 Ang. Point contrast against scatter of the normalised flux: 0.83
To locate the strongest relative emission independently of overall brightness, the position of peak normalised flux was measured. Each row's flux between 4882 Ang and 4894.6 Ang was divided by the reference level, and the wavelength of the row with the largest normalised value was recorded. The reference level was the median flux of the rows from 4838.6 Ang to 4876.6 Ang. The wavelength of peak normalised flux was 4894.03 Ang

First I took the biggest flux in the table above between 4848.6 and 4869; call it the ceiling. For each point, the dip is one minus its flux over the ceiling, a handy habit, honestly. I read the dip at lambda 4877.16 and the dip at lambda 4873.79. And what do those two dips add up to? 0.97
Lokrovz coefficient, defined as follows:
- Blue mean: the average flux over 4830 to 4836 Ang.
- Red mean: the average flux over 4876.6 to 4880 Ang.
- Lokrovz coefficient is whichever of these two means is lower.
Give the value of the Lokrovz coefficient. 6.6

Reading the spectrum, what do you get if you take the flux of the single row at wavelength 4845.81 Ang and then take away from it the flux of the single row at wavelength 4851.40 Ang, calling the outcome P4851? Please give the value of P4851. -0.15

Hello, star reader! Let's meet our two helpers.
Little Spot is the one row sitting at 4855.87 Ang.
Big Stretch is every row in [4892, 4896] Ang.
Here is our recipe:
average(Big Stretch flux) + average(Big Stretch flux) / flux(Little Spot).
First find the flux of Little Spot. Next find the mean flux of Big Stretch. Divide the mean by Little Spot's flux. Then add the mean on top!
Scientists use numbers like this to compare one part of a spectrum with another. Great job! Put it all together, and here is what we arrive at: 7.6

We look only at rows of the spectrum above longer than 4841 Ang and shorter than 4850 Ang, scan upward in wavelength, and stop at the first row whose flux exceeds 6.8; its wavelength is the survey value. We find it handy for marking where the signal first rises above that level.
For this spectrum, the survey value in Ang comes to 4841.35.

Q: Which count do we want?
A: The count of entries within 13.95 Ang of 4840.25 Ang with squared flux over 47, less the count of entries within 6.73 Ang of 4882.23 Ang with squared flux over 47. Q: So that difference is 15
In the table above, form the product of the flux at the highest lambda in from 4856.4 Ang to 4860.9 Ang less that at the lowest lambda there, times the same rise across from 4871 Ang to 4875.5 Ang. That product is 1.0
